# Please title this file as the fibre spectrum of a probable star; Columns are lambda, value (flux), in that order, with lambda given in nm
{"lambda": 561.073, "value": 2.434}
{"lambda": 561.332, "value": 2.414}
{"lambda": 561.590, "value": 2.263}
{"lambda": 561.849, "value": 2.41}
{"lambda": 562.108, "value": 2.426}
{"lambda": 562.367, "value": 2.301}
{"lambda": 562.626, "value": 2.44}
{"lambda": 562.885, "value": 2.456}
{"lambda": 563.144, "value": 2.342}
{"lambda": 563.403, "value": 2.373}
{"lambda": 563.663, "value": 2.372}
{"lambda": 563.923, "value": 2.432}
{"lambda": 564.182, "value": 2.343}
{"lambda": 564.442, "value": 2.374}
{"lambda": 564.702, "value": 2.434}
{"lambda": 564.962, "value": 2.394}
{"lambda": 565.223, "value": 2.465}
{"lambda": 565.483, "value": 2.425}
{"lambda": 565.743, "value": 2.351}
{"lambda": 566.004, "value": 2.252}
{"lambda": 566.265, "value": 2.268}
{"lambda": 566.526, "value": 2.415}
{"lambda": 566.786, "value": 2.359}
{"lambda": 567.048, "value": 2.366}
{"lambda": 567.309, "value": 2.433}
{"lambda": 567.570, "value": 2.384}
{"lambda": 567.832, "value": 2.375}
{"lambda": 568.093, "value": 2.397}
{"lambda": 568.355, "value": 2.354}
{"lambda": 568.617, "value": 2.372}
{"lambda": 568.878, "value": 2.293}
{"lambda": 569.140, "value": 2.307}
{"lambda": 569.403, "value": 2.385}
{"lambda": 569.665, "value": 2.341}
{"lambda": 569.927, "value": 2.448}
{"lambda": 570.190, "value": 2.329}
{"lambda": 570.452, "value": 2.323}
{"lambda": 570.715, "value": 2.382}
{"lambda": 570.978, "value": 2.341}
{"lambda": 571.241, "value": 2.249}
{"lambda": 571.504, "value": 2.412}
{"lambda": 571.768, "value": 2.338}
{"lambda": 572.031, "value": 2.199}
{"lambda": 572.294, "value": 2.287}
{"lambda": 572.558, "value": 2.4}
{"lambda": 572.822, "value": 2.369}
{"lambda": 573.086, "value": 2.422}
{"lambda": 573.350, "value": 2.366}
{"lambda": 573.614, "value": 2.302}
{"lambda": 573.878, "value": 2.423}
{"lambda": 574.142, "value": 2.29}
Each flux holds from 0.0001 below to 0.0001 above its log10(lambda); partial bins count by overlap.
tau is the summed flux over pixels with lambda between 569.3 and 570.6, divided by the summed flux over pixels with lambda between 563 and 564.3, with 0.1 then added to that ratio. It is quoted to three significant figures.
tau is 1.10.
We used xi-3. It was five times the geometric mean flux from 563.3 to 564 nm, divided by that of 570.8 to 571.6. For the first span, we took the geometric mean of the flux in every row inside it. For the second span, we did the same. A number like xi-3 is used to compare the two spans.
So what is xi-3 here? 5.13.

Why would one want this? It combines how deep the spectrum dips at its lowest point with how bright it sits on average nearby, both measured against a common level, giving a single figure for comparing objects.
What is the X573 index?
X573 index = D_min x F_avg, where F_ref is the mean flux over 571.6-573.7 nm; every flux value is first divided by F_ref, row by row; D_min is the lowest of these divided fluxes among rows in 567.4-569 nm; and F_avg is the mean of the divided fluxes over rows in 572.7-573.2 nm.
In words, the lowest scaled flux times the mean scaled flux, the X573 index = 1.01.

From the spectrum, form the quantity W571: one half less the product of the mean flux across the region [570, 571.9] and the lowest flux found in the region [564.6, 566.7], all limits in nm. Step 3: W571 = -4.77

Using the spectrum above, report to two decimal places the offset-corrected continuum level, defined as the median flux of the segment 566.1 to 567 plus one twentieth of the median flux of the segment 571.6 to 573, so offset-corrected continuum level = 2.48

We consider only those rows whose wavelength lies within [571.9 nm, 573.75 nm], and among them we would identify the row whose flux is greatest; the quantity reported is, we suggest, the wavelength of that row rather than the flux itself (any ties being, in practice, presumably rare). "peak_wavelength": 573.086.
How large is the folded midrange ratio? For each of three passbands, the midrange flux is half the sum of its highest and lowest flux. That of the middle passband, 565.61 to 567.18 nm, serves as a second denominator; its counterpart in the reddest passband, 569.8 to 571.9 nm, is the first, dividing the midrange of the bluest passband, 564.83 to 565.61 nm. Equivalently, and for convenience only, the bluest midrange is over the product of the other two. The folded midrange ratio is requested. 0.443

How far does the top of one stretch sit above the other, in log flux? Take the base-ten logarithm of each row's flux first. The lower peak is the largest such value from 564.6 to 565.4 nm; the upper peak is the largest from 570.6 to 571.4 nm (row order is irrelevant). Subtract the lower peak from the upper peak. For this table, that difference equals -0.015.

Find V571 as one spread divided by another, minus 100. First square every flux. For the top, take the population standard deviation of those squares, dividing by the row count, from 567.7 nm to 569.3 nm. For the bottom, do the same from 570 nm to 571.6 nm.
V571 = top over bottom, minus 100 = -99.26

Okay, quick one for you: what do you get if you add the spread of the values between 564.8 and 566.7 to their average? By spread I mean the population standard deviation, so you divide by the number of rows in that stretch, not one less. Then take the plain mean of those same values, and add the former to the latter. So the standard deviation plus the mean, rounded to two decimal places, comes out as 2.44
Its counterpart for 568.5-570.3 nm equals 2.40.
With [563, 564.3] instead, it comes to 2.41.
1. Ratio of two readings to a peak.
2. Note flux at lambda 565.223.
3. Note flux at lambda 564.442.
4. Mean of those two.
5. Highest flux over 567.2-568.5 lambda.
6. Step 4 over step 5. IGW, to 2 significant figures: 0.99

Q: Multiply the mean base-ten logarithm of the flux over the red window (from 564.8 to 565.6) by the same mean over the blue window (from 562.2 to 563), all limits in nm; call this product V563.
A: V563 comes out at 0.146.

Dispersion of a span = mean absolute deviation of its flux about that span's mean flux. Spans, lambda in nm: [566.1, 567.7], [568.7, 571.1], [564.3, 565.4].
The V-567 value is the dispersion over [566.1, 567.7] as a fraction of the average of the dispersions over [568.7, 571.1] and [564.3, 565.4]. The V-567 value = 1.1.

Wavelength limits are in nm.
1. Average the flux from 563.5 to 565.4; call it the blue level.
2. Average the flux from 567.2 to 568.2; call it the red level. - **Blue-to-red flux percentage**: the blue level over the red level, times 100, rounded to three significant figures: 100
